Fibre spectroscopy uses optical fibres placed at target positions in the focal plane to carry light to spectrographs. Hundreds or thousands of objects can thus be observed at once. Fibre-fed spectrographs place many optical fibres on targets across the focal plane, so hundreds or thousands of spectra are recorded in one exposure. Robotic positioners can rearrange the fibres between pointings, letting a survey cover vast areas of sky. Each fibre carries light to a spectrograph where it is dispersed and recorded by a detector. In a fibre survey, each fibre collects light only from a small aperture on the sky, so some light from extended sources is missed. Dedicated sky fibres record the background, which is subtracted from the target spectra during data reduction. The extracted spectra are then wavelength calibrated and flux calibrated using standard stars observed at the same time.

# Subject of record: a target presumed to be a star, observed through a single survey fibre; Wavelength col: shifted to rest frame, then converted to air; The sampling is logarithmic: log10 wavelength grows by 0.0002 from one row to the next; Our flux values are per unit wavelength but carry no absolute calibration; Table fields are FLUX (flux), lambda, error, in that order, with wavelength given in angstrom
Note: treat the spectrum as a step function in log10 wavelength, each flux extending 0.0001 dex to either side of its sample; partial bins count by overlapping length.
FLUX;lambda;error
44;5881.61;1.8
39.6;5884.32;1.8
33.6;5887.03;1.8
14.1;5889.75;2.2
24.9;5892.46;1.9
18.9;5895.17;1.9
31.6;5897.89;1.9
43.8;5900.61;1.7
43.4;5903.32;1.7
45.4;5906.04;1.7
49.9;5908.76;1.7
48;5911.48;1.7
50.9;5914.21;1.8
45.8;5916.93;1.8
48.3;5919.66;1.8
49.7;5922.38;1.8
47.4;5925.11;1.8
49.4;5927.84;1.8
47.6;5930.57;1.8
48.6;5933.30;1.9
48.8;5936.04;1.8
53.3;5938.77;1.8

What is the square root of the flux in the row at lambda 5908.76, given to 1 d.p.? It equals 7.1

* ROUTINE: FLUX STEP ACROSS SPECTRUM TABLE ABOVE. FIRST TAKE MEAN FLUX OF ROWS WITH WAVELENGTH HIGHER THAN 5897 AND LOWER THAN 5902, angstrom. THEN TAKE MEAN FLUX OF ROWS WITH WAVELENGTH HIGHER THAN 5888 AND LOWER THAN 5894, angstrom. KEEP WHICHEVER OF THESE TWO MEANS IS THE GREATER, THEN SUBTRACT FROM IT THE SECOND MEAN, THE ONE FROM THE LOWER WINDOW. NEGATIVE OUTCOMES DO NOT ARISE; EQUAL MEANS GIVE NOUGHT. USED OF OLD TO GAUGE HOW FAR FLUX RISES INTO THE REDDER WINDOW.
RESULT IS 18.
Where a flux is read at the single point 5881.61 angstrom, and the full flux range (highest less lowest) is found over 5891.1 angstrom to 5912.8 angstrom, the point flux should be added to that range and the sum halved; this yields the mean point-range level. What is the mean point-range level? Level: 37.5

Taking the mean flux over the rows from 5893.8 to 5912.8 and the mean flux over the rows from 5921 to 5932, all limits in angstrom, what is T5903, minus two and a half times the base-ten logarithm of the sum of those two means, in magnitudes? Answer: -4.87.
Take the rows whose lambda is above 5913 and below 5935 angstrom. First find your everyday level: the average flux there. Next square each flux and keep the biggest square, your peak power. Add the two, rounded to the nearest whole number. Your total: 2639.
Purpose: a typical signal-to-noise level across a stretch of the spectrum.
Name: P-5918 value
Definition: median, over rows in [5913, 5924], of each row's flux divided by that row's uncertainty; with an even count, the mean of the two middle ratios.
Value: 27.2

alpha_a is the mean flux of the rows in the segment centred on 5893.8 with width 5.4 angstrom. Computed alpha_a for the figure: 22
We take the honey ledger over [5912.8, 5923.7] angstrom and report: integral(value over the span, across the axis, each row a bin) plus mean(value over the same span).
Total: 579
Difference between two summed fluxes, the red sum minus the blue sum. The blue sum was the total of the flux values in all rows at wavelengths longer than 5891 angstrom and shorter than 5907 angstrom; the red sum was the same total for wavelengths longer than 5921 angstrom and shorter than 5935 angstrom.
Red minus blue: 35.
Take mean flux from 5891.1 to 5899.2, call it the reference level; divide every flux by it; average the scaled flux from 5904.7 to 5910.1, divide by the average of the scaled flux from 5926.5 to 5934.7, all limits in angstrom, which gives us 0.98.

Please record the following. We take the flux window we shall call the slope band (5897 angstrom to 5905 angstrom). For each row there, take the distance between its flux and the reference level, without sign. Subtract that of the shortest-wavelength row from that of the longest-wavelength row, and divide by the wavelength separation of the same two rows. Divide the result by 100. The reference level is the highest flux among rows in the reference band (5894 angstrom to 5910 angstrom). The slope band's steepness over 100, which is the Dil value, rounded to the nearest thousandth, -0.022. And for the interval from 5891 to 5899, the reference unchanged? -0.012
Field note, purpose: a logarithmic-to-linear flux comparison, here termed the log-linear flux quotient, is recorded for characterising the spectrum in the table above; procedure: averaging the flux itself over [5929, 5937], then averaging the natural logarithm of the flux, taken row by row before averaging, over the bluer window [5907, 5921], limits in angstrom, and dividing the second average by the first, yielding 0.080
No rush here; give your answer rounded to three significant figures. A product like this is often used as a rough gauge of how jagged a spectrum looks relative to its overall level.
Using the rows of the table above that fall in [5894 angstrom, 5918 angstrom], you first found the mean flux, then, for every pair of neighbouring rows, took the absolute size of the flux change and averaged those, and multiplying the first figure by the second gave 219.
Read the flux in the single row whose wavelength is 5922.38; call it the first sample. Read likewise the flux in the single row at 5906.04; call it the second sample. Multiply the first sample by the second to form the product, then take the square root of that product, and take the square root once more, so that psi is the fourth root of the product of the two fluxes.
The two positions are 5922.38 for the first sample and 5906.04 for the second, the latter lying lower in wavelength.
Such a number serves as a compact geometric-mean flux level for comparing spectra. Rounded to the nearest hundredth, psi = 6.89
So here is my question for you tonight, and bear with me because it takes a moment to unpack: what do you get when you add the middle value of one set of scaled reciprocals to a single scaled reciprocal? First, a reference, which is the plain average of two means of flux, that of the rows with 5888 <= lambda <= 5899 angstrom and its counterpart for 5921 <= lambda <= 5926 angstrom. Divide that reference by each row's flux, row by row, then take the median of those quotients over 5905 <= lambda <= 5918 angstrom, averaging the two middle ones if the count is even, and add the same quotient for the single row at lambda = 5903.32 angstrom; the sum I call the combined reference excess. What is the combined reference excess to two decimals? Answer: 1.56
